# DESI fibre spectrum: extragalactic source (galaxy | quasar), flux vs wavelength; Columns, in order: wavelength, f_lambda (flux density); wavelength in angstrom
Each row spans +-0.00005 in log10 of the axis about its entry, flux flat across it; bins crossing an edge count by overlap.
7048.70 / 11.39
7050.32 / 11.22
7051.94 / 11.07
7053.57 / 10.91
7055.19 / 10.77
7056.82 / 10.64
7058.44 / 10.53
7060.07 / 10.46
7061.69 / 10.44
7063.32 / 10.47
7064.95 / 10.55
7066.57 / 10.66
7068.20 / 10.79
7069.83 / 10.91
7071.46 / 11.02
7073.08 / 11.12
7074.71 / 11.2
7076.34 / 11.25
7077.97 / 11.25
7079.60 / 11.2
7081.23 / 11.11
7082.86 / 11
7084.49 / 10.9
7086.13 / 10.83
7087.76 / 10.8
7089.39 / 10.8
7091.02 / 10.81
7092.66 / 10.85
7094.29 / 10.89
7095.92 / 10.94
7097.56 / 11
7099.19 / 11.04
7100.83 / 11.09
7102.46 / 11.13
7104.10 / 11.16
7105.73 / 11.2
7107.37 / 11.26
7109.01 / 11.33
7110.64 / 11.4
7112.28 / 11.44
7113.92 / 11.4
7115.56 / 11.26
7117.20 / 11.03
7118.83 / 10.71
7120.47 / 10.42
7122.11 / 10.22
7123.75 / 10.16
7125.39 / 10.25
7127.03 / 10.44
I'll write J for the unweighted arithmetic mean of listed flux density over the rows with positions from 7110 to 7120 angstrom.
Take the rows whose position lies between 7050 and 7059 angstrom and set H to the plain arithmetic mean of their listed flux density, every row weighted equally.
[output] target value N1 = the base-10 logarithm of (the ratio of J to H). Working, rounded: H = 10.9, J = 11.2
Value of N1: 0.014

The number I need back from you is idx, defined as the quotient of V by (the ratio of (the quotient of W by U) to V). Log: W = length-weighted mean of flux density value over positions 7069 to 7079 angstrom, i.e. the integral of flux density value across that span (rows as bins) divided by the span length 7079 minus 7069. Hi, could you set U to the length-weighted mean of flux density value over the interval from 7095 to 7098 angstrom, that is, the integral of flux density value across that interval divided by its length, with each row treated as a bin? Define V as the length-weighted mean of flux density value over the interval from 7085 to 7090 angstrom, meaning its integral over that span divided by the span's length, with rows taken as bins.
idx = 115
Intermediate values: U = 11.0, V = 10.8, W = 11.1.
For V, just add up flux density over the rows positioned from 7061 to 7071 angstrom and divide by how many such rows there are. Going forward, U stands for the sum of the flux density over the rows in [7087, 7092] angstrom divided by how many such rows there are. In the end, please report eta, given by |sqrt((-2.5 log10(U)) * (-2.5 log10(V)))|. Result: 2.58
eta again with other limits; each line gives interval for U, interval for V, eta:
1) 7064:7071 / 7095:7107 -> 2.59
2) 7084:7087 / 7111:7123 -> 2.59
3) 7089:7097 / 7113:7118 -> 2.61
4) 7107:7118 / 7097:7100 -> 2.62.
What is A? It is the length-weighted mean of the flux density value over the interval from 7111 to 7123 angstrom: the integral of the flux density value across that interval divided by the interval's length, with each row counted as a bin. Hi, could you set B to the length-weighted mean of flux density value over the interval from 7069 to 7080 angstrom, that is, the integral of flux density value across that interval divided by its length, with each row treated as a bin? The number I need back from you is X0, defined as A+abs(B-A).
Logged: 11.13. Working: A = 10.94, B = 11.1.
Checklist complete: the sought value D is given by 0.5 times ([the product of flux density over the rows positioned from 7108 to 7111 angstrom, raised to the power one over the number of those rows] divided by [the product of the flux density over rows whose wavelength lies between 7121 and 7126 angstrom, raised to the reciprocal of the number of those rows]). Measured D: 0.557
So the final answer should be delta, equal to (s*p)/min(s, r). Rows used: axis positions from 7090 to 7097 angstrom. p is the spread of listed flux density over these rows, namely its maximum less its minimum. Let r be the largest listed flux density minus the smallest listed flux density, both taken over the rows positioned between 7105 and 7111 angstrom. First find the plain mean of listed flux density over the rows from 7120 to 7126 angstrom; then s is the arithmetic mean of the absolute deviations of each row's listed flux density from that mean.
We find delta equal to 0.13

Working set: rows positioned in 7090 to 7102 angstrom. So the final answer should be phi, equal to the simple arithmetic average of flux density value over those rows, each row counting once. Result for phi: 10.95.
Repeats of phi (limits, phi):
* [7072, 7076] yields 11.16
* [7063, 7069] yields 10.62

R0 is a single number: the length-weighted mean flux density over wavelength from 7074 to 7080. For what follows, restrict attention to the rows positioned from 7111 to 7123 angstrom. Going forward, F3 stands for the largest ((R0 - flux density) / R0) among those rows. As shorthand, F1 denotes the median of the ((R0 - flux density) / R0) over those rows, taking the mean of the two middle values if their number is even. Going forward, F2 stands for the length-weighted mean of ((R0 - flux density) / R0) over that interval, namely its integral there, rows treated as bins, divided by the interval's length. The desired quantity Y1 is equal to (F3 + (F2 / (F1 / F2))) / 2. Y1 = 0.06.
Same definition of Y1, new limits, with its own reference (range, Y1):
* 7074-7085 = 0.03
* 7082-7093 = 0.03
